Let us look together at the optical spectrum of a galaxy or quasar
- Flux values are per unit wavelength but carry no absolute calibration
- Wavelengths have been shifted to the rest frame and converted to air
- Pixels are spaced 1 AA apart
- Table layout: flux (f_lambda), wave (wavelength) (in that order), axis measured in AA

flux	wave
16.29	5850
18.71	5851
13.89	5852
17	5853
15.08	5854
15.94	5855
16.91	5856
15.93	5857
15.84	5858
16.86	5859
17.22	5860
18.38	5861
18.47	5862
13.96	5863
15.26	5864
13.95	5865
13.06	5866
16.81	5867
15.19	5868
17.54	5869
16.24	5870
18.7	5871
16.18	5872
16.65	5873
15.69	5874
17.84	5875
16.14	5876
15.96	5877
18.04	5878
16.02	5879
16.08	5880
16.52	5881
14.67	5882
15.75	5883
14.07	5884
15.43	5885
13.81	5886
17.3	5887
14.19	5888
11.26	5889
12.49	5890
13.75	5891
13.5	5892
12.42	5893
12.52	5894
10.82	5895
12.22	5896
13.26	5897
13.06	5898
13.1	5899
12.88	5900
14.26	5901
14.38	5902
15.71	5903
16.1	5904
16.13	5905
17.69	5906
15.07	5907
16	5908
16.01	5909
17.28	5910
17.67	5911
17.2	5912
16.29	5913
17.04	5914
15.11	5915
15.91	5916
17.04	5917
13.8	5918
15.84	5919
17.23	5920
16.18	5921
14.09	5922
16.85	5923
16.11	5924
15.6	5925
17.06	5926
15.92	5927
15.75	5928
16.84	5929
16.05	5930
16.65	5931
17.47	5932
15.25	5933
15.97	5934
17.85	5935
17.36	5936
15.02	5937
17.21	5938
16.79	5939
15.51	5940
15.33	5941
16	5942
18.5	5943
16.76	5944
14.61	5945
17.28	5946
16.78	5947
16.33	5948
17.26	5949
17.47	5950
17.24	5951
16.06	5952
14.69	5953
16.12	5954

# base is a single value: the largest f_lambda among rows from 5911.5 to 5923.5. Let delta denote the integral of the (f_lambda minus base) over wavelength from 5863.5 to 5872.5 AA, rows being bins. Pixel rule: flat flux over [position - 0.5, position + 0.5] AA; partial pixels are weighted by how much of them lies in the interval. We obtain -12.1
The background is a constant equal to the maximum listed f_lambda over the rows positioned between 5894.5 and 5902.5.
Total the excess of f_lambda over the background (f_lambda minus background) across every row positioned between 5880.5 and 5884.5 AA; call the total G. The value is 3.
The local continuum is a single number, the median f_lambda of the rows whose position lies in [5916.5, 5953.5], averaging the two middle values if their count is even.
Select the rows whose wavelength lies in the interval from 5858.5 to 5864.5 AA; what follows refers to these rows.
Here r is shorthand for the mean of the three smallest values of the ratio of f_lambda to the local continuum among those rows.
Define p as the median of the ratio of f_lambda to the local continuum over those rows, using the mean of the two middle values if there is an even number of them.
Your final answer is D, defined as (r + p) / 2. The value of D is 0.99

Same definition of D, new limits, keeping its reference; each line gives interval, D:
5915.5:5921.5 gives 0.96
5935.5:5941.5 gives 0.96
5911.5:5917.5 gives 0.99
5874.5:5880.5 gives 0.98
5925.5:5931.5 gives 0.99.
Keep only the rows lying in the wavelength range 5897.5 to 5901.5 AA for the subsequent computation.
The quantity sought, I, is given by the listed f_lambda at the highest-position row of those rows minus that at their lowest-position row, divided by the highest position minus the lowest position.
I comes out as 0.40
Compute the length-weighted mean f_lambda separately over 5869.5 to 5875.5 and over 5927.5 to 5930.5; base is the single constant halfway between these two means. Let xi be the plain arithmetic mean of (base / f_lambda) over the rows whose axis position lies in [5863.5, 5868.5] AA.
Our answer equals 1.12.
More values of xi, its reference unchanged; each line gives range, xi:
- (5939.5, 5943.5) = 1.02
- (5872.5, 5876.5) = 1.00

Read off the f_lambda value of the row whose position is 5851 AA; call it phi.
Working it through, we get 18.71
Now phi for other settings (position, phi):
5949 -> 17.26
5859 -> 16.86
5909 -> 16.01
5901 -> 14.26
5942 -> 16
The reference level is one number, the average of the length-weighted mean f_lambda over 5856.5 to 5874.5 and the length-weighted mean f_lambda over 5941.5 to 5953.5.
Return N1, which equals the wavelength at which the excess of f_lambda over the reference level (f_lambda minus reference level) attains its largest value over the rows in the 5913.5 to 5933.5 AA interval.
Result 5932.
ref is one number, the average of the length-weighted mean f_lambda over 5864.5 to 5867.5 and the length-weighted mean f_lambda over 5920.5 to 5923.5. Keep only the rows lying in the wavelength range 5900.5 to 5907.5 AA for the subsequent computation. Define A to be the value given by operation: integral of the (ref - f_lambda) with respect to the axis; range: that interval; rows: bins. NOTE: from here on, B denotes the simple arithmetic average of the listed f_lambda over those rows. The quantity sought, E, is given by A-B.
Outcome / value -19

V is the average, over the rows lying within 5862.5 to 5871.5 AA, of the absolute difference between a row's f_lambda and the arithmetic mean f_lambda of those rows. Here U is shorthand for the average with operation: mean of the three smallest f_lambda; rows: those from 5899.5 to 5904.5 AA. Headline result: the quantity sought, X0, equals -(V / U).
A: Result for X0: -0.108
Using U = 13.8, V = 1.50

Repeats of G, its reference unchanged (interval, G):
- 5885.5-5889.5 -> -1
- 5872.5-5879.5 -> 16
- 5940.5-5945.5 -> 9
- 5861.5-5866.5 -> 3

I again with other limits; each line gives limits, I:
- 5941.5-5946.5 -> 0.32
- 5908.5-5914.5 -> 0.21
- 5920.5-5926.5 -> 0.18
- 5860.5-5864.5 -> -1.04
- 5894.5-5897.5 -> 1.22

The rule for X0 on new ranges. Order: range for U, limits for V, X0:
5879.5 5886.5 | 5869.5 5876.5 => -0.060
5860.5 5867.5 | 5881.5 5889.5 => -0.090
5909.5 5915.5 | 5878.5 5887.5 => -0.056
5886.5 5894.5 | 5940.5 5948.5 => -0.073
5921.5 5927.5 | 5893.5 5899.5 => -0.043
